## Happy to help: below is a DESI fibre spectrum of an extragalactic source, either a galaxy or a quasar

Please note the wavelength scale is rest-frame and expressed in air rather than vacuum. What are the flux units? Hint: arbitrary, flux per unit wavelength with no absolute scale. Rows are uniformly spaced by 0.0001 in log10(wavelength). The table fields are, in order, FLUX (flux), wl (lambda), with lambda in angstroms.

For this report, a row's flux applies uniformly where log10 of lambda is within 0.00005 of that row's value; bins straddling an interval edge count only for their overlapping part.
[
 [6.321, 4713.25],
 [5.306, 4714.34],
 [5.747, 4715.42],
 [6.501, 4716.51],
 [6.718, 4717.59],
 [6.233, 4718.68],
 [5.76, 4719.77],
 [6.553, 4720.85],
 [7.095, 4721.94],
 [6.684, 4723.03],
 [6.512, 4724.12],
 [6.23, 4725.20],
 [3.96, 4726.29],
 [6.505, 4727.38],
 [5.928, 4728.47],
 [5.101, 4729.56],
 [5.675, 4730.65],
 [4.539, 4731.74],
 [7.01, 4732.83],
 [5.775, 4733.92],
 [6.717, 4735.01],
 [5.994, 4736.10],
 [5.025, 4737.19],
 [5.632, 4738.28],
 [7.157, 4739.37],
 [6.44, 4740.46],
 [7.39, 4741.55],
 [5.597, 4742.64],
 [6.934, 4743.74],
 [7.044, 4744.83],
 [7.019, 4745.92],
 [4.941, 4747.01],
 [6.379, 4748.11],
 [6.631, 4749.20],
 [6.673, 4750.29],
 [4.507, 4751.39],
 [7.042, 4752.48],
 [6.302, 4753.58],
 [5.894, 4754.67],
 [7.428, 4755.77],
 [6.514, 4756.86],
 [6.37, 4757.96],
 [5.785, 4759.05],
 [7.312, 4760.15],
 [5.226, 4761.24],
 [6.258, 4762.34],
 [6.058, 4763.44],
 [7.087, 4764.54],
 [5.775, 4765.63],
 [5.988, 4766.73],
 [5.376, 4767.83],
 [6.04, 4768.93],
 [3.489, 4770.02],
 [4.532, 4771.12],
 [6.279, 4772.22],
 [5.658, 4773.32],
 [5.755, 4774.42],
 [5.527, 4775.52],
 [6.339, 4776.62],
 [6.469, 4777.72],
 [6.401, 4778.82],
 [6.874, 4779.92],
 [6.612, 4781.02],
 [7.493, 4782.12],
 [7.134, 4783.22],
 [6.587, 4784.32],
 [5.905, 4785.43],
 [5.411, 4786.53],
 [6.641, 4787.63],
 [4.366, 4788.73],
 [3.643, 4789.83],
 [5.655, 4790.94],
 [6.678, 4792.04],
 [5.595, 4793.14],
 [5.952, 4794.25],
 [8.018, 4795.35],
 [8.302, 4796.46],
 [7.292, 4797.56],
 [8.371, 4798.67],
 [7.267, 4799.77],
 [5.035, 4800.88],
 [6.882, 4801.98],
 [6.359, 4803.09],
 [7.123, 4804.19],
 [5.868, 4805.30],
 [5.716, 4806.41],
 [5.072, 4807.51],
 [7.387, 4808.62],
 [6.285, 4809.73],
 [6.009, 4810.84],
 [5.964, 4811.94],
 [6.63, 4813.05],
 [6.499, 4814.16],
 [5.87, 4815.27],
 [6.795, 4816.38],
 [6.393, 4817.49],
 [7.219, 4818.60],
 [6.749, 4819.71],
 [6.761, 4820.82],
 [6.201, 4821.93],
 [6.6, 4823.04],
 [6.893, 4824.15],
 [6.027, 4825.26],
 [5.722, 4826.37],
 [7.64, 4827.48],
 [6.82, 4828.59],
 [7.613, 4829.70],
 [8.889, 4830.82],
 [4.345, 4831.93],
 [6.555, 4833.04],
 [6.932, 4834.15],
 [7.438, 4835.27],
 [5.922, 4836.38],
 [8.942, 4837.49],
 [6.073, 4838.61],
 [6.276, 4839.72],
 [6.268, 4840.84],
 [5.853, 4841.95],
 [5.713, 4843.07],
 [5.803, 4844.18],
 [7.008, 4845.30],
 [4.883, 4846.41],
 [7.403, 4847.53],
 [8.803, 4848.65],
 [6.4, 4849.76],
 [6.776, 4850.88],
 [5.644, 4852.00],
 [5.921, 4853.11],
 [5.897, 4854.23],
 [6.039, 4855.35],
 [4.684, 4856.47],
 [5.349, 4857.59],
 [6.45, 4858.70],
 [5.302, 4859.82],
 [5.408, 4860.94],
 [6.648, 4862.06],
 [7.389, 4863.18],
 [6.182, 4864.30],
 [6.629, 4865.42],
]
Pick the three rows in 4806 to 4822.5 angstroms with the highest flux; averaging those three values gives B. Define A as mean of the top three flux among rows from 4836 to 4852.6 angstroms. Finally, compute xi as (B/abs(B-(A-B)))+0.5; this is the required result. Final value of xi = 1.71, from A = 8.38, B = 7.1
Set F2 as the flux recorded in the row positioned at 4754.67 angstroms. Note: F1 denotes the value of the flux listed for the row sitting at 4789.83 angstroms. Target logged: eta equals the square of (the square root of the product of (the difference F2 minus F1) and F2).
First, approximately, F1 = 3.643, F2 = 5.894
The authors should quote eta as 13.3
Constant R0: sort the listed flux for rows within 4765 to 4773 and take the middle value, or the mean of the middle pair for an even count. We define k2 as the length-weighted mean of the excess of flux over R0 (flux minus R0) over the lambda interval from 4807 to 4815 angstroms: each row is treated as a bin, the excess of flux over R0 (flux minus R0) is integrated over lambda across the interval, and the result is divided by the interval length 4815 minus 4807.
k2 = 0.48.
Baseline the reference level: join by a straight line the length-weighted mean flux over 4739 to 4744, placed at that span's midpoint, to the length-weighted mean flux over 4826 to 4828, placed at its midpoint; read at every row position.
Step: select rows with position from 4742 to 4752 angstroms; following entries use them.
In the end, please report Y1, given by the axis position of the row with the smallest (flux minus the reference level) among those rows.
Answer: 4751.39 angstroms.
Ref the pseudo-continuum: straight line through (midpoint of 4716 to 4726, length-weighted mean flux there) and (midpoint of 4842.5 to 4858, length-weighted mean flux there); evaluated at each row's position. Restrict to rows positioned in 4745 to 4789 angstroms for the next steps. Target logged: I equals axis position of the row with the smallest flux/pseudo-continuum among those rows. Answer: 4770.02 angstroms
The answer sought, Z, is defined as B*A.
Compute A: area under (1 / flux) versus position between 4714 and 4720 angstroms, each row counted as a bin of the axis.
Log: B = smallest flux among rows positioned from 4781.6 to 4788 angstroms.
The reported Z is 5.4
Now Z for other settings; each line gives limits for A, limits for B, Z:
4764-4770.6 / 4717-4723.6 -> 7.1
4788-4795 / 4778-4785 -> 8.6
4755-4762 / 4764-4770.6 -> 3.9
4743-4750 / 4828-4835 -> 4.8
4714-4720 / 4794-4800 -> 5.9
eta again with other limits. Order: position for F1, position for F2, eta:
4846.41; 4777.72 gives 10.3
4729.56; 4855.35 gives 5.7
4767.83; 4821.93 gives 5.1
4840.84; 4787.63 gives 2.5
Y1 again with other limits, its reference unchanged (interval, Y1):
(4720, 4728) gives 4726.29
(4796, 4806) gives 4800.88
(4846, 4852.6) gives 4846.41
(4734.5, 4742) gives 4737.19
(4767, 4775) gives 4770.02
